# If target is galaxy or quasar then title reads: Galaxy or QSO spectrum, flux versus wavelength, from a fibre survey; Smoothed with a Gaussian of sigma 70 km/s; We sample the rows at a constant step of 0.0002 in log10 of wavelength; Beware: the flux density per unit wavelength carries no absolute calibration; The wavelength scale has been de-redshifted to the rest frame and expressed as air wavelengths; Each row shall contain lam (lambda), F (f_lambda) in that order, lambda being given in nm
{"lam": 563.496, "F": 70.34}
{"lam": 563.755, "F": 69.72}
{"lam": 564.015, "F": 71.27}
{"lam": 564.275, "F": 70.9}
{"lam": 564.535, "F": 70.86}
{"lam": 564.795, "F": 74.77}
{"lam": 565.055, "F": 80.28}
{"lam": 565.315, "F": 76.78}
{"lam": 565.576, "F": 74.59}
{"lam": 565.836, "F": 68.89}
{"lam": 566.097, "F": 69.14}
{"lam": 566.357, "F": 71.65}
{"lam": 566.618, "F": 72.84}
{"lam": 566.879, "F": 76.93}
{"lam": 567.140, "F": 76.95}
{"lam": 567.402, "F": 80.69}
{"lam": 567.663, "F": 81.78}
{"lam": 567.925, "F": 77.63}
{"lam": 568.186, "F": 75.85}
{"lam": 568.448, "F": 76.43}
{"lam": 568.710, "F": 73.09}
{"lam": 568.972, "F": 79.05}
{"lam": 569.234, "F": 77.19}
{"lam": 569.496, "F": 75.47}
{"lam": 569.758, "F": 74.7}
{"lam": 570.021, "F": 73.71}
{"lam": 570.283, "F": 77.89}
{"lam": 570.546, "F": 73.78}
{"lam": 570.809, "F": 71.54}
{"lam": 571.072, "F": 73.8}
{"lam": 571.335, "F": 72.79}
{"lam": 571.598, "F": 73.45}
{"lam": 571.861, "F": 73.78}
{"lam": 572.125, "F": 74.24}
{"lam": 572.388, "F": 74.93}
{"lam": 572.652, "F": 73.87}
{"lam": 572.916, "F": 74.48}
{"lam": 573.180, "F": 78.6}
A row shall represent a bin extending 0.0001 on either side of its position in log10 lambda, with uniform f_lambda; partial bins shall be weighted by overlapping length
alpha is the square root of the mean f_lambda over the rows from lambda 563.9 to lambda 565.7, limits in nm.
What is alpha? 8.61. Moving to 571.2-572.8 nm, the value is 8.59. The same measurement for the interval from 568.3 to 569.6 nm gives 8.73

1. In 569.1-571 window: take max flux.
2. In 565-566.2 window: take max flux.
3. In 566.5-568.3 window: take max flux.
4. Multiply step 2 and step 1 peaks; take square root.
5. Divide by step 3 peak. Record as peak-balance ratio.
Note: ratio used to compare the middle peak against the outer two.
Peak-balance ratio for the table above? 0.97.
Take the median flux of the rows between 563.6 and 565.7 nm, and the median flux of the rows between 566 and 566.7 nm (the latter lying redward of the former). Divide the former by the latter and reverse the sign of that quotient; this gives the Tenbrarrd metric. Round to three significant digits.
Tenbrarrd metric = -1.02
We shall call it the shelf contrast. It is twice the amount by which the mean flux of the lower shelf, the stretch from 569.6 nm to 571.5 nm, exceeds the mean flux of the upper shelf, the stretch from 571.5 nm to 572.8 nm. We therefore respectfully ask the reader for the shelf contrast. 0.0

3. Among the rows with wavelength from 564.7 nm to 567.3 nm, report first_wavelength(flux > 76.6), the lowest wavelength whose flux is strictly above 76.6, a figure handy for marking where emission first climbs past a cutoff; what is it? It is 565.055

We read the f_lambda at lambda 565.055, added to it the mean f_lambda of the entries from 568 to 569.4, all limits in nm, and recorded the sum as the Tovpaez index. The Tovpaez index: 157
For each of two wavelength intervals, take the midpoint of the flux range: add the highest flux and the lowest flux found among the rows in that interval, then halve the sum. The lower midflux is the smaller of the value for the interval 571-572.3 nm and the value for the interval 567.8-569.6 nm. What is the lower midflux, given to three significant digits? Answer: 73.5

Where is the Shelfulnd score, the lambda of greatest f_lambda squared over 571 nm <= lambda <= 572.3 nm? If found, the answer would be 572.125 nm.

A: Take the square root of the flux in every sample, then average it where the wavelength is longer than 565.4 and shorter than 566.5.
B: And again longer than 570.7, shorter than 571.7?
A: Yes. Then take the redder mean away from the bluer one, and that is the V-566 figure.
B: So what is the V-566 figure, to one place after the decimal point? -0.1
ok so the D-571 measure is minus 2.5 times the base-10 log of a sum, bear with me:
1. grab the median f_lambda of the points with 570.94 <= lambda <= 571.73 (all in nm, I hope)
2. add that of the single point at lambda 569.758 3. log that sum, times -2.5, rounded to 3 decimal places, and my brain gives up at -5.427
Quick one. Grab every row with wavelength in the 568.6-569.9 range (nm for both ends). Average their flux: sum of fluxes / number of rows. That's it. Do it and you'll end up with 75.9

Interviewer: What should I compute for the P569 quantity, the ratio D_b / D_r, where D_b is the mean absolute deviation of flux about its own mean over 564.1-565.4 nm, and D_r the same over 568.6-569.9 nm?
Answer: 1.7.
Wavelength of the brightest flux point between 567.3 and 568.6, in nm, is 567.663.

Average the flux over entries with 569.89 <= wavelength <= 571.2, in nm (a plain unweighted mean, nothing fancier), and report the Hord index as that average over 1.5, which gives 49.4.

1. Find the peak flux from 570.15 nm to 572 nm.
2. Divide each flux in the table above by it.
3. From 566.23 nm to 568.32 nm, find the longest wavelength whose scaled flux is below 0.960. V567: 566.618 nm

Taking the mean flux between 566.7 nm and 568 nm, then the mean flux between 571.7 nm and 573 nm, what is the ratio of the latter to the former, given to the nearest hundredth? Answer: 0.94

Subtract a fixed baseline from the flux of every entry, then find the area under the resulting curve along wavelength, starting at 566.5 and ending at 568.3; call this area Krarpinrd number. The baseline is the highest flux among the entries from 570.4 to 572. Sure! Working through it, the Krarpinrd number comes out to 6.8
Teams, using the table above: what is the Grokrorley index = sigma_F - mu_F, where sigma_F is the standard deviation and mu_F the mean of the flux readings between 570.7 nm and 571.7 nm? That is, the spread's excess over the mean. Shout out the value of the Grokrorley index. -72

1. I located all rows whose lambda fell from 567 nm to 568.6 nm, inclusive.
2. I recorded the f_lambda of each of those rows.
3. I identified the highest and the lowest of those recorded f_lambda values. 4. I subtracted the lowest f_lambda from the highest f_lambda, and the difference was 5.9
